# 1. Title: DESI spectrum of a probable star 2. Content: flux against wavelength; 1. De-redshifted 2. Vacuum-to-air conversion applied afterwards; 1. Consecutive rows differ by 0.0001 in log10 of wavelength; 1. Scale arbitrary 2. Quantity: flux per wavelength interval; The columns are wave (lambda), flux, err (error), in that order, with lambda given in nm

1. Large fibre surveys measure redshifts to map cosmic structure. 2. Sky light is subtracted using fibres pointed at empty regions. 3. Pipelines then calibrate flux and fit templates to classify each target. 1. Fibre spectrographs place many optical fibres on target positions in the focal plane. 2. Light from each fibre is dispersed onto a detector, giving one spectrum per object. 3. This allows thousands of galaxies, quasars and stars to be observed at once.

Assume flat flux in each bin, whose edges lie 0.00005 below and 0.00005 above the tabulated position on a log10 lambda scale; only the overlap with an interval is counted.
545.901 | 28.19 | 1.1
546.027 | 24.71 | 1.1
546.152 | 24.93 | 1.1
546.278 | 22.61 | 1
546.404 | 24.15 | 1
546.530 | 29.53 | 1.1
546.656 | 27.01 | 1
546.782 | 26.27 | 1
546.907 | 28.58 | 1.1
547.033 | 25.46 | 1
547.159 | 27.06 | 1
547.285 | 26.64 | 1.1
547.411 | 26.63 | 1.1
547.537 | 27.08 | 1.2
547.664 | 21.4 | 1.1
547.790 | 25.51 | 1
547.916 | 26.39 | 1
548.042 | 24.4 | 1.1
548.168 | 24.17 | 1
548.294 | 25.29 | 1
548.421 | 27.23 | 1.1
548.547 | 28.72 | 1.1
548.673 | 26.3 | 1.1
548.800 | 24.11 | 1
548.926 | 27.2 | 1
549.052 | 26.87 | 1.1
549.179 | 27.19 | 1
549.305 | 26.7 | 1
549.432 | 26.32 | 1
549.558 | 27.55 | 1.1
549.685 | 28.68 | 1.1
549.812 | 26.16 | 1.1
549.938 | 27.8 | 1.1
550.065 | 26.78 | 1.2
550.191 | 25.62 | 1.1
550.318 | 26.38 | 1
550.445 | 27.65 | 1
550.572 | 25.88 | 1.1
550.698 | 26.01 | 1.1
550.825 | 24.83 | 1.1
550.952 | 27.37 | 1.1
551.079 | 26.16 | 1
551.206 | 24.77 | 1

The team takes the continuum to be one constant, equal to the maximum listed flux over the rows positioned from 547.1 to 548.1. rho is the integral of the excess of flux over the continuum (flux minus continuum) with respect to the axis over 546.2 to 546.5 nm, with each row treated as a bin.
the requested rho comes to -0.9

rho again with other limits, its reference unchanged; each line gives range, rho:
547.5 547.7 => -0.6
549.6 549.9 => 0.1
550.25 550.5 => 0.0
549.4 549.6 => 0.0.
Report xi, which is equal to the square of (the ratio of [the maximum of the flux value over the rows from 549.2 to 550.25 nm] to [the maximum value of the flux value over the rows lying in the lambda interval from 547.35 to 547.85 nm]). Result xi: 1.12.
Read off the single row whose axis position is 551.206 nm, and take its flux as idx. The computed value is 24.77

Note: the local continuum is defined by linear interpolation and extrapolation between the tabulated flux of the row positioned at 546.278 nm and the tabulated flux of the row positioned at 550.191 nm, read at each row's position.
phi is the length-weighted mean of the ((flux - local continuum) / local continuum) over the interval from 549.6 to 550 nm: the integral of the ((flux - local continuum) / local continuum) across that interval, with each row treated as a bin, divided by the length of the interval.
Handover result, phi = 0.09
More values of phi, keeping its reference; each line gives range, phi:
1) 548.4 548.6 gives 0.16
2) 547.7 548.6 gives 0.07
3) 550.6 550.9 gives -0.02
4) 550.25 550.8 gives 0.02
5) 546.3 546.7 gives 0.16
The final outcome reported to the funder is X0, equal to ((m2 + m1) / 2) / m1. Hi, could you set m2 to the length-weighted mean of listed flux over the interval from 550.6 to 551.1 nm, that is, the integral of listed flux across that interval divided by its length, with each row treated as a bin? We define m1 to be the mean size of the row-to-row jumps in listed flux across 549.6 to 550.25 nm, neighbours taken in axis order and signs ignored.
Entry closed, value 8.7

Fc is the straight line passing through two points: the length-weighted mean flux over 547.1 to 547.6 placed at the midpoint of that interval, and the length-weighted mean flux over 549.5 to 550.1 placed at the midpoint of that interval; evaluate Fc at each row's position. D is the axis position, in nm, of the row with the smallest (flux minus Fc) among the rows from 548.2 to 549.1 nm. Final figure 548.800 nm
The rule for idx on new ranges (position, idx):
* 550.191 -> 25.62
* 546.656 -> 27.01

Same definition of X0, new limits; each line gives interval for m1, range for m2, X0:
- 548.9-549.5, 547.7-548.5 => 34.0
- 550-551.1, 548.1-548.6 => 11.0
